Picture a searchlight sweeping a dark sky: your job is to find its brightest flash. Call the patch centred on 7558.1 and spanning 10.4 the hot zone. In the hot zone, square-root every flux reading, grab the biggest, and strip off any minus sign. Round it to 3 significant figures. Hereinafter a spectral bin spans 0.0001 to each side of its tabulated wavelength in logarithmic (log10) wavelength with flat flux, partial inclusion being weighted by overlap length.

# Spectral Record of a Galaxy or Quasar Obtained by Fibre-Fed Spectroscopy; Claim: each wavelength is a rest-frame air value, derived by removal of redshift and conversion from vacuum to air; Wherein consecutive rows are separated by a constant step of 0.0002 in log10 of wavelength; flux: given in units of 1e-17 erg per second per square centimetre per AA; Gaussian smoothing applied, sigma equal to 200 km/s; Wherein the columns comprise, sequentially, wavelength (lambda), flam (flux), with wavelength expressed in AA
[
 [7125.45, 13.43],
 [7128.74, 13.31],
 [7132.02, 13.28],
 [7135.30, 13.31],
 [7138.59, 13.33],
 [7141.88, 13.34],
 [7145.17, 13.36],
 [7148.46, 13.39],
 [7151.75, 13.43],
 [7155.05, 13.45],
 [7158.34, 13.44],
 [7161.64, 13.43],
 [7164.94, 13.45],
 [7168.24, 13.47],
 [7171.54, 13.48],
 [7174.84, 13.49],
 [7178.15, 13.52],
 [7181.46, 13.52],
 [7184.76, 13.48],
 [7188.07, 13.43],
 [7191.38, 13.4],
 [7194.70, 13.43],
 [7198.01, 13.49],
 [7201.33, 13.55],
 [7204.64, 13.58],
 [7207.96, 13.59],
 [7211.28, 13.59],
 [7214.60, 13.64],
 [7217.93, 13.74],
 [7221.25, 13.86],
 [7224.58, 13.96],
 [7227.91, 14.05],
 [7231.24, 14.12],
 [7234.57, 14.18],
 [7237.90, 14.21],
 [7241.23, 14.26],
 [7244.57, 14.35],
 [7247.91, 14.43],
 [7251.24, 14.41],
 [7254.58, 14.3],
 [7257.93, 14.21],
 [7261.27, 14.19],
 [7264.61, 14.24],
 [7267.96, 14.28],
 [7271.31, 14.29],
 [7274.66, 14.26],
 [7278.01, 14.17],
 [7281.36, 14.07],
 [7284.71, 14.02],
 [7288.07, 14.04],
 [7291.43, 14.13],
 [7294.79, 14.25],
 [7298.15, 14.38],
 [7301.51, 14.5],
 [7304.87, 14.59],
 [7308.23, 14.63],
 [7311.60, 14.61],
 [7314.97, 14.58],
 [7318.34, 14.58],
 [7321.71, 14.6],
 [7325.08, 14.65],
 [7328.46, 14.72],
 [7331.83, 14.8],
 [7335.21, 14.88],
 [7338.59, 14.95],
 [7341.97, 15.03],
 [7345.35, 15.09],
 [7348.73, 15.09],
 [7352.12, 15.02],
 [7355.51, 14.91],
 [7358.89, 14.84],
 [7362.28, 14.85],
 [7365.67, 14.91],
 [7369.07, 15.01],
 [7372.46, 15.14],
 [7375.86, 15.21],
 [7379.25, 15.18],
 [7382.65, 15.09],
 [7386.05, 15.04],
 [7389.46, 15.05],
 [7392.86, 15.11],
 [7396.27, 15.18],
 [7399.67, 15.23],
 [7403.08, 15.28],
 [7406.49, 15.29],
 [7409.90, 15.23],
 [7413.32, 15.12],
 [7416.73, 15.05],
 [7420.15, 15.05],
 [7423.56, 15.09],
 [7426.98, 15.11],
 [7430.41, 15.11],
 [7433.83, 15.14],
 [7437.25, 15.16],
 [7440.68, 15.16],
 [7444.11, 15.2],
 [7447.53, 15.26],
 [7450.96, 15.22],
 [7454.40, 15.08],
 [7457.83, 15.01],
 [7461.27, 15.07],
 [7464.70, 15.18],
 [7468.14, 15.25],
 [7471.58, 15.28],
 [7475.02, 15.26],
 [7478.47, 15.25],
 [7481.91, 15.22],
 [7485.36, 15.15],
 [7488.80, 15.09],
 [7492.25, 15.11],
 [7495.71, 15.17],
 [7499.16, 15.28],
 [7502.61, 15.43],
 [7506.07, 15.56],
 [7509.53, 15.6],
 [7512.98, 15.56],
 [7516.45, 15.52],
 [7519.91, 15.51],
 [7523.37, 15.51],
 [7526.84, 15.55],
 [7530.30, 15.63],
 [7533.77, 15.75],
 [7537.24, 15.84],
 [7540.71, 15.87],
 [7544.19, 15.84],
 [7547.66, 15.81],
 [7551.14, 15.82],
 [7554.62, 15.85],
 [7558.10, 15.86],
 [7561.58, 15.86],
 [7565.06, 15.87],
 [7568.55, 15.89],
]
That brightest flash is 3.98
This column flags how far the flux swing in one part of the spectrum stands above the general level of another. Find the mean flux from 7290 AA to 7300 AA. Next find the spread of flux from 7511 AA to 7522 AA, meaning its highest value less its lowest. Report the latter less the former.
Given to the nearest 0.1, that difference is -14.2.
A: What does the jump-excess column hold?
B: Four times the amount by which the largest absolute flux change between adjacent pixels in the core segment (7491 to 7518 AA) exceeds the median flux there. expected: -61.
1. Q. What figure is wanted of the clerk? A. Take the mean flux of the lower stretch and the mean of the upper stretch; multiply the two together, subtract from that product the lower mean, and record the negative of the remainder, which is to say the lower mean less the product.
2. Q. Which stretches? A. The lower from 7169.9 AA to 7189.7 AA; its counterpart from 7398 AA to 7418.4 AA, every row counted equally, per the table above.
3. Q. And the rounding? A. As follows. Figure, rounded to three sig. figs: -192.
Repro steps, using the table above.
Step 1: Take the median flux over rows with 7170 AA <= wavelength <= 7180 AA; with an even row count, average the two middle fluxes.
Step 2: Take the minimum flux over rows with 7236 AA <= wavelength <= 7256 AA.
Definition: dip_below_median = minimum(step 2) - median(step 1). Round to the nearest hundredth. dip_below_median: 0.72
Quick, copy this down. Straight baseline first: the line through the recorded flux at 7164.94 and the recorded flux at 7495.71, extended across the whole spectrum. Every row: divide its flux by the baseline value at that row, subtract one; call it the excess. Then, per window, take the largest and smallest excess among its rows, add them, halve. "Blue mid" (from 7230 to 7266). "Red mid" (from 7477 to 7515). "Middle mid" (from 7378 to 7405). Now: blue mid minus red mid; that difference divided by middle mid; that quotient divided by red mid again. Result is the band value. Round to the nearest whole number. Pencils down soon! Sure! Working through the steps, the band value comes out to 49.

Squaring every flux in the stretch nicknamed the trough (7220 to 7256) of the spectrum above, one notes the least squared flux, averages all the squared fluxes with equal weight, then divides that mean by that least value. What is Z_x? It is 1.05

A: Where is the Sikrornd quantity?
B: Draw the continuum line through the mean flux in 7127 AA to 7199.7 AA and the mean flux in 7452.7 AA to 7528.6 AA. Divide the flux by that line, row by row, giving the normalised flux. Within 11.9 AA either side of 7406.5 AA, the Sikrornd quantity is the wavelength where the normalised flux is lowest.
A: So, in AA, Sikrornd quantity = 7416.73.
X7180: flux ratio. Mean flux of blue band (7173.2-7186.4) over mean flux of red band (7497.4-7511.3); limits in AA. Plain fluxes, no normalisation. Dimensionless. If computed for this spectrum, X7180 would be 0.87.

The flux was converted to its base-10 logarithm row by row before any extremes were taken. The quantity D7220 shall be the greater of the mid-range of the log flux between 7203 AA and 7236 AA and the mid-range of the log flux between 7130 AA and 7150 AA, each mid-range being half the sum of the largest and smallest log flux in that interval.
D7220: 1.14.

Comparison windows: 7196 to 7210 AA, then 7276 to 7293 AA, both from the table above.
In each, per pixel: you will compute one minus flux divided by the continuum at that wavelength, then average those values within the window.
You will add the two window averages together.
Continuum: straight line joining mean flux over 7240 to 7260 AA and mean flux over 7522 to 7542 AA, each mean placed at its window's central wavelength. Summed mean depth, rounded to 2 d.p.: 0.07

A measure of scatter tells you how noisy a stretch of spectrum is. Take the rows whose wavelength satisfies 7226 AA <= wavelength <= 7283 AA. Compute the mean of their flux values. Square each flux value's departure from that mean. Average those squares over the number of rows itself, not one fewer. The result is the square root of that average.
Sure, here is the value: 0.102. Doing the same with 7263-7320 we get 0.207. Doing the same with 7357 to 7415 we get 0.135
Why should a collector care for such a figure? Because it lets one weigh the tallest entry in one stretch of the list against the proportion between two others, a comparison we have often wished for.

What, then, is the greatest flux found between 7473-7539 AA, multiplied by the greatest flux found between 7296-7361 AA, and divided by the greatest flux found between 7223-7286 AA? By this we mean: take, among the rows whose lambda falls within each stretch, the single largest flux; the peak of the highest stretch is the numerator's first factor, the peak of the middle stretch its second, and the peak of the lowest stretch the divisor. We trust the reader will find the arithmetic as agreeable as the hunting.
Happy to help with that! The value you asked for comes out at 16.6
